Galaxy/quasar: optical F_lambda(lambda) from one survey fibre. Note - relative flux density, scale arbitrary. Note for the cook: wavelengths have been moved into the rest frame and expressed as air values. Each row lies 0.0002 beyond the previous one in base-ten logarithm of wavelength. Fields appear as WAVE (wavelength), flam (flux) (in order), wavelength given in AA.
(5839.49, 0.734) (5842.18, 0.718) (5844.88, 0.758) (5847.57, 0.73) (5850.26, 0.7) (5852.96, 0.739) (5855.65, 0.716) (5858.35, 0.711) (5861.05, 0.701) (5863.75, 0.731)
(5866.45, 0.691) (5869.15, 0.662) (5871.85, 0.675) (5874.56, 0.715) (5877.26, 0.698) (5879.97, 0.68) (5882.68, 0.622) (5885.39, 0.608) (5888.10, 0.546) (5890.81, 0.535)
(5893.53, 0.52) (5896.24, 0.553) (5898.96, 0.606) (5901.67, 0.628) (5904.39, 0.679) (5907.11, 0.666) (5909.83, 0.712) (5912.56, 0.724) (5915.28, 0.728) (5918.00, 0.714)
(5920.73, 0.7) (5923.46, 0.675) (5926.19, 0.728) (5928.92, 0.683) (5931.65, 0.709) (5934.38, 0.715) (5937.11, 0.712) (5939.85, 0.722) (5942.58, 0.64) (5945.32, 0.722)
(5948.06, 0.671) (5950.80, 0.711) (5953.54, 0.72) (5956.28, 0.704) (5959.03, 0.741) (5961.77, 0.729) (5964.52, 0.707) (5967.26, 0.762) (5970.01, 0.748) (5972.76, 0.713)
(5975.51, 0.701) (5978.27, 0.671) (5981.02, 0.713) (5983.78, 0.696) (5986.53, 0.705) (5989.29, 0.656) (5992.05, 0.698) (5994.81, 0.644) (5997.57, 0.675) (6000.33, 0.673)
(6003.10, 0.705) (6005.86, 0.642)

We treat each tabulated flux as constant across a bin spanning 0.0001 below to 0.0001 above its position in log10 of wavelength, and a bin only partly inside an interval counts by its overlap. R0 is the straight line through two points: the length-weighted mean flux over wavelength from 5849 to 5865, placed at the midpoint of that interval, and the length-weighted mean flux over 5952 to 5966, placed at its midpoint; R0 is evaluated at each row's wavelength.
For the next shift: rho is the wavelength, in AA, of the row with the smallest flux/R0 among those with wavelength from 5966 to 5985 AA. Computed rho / 5978.27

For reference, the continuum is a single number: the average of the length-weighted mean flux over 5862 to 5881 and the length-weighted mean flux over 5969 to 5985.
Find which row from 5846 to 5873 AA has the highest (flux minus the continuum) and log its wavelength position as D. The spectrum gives 5852.96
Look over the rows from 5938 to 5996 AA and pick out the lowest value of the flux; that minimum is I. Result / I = 0.64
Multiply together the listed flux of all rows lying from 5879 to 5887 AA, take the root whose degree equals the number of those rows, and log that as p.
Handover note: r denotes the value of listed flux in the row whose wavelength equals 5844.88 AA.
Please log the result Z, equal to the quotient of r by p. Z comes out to 1.19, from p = 0.636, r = 0.758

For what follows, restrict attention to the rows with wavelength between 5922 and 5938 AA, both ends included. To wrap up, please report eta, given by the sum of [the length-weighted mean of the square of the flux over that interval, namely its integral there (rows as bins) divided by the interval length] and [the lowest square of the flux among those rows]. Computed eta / 0.95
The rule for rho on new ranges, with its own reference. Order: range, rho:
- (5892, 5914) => 5893.53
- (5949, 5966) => 5956.28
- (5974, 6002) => 5994.81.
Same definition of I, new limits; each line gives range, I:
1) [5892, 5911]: 0.52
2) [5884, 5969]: 0.52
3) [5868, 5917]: 0.52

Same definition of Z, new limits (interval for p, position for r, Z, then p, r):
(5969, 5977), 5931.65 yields 0.98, 0.720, 0.709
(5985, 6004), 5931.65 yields 1.04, 0.679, 0.709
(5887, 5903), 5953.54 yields 1.28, 0.563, 0.72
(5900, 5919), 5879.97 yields 0.98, 0.692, 0.68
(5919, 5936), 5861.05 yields 1.00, 0.701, 0.701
